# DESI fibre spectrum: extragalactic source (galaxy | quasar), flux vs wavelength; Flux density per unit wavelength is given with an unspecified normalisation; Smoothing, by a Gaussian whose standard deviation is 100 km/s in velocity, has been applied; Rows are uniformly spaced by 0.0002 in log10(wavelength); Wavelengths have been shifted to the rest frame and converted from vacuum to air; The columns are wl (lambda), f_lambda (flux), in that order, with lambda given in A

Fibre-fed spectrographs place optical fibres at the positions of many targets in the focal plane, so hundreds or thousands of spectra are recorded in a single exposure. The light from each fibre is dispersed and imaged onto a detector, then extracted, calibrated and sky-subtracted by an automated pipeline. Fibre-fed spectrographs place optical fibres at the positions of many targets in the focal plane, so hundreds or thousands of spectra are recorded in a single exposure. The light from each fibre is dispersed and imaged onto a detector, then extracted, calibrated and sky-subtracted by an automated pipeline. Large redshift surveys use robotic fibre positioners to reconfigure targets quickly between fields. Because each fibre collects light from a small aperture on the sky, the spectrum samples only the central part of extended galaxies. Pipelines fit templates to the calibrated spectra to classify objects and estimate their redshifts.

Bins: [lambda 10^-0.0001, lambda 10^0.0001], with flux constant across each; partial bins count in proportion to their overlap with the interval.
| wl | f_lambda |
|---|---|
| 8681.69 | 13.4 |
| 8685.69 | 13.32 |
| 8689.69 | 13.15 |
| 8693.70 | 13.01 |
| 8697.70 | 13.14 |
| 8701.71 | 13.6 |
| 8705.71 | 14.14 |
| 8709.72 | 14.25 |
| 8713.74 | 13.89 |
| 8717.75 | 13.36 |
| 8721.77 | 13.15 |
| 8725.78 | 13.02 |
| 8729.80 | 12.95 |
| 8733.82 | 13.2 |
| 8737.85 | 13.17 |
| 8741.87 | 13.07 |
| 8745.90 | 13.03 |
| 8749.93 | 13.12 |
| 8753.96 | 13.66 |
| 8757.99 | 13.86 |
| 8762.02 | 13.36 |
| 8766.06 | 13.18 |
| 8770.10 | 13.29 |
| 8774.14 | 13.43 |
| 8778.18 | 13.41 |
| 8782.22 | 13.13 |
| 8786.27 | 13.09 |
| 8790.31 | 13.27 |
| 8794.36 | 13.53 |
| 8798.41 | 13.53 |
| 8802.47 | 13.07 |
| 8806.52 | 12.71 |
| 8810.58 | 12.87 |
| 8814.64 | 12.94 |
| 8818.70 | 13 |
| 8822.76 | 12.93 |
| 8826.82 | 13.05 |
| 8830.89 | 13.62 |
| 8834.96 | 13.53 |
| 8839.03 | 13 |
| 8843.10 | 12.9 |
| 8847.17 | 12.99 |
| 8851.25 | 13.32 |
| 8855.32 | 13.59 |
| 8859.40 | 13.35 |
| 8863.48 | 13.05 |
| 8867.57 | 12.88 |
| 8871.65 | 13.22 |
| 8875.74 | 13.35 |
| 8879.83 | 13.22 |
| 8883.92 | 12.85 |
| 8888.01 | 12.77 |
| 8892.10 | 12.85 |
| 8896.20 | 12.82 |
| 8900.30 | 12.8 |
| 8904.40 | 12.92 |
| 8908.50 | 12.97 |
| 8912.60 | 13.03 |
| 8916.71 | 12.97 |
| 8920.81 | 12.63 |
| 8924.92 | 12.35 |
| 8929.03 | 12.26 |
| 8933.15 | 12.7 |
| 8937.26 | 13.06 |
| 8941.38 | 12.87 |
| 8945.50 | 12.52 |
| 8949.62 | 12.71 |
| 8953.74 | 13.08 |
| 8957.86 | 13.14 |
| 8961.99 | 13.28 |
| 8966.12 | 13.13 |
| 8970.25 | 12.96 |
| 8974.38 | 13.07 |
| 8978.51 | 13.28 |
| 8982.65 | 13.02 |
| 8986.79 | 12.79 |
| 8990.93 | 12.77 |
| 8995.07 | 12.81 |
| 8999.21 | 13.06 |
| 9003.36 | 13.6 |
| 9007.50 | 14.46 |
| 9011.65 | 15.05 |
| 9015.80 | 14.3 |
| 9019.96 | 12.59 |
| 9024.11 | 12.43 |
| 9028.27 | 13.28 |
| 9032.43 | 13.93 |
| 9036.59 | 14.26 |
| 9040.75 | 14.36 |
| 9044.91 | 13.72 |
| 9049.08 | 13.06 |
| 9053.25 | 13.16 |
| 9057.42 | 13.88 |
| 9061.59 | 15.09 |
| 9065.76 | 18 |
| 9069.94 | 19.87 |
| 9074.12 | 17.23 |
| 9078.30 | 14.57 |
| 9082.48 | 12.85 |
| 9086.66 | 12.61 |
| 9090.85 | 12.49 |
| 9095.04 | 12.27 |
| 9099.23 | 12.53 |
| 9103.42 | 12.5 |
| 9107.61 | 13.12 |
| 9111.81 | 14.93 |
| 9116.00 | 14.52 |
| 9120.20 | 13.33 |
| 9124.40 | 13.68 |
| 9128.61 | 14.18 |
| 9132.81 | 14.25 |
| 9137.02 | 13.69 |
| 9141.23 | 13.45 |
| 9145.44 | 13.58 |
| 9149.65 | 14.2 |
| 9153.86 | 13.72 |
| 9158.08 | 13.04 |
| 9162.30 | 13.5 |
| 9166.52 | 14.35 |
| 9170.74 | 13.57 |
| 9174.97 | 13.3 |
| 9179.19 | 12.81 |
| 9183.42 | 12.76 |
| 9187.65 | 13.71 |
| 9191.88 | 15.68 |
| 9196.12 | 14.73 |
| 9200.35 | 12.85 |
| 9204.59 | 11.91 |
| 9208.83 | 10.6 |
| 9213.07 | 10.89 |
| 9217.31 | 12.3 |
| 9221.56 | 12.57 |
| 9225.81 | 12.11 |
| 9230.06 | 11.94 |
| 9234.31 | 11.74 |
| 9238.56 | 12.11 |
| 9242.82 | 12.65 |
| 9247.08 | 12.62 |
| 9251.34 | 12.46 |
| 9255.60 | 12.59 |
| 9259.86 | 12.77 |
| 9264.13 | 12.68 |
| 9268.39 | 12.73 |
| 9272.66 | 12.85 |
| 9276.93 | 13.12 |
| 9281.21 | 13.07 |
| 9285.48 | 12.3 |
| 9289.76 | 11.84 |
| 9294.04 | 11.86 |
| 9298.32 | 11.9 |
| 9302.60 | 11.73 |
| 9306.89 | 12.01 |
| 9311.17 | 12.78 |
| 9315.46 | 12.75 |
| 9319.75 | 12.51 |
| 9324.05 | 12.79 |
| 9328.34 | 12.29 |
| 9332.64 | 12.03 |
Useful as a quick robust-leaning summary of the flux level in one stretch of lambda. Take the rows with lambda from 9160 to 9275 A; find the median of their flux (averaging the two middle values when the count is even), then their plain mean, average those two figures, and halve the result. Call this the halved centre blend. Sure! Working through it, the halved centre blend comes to 6.36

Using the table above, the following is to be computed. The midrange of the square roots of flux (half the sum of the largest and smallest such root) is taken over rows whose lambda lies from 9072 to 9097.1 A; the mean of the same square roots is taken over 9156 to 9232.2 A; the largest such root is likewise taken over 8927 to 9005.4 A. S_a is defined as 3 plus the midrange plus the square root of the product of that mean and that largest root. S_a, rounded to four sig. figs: 10.47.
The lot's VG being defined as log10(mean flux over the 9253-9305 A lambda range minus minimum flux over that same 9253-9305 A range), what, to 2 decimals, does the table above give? -0.14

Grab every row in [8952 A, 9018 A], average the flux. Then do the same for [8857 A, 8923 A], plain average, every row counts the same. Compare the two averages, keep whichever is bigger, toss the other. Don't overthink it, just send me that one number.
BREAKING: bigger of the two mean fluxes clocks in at 13.4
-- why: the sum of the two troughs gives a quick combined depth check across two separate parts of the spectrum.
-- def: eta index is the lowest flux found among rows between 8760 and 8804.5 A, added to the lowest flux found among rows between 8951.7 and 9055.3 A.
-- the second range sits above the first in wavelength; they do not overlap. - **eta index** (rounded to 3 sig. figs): 25.5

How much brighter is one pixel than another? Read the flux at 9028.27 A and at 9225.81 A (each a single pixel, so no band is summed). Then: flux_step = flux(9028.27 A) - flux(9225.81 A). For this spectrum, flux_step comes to 1.2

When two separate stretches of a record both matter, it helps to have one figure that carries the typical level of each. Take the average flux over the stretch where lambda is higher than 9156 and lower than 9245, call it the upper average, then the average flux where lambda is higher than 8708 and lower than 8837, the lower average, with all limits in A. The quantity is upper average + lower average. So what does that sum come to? 26.1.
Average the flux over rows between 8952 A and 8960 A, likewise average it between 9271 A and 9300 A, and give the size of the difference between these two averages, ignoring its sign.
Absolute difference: 0.69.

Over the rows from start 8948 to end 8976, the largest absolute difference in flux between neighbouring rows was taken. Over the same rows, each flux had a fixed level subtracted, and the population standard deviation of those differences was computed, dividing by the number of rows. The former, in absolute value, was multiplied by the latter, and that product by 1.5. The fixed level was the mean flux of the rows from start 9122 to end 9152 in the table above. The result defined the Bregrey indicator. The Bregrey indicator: 0.09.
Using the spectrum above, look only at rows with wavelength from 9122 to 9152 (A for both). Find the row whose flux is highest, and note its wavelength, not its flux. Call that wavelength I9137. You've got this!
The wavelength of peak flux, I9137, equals 9132.81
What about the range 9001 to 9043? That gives 9011.65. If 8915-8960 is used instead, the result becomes 8957.86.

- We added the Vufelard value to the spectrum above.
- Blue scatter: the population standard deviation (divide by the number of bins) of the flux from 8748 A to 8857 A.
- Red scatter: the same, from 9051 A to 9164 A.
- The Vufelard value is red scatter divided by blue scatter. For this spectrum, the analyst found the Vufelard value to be 6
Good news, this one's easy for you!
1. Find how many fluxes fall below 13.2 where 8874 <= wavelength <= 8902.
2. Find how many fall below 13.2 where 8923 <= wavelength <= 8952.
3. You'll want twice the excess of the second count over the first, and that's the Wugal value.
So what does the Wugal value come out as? 4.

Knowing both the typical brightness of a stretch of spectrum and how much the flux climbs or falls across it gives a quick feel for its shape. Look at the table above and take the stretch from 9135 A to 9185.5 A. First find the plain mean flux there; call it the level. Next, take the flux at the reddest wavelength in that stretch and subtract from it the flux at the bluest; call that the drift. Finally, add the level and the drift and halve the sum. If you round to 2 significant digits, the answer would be 6.3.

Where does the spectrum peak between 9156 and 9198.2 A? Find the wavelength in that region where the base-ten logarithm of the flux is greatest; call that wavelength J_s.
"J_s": 9191.88 A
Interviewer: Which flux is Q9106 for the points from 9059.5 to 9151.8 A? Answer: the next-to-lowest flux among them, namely 12.49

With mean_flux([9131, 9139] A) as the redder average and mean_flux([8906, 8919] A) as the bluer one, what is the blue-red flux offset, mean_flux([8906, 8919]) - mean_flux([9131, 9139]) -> -1.0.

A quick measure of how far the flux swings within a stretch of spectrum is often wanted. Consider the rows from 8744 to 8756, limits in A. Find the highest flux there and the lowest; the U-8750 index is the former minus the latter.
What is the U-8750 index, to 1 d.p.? 0.6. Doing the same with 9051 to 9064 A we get 1.9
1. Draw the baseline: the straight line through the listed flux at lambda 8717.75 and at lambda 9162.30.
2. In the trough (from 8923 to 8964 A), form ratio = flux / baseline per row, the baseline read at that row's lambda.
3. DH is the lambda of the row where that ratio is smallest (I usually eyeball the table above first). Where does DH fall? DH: 8929.03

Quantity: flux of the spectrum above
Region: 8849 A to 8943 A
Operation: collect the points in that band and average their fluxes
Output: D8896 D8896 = 12.9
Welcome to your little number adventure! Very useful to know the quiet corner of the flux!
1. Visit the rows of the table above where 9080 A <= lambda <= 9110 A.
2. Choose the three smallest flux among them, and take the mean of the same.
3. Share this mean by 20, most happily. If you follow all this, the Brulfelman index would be 0.621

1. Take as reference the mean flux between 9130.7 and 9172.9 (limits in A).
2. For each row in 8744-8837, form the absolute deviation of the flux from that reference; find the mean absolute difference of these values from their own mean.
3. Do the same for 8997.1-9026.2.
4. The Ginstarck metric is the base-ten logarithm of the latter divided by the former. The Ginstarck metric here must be 0.2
